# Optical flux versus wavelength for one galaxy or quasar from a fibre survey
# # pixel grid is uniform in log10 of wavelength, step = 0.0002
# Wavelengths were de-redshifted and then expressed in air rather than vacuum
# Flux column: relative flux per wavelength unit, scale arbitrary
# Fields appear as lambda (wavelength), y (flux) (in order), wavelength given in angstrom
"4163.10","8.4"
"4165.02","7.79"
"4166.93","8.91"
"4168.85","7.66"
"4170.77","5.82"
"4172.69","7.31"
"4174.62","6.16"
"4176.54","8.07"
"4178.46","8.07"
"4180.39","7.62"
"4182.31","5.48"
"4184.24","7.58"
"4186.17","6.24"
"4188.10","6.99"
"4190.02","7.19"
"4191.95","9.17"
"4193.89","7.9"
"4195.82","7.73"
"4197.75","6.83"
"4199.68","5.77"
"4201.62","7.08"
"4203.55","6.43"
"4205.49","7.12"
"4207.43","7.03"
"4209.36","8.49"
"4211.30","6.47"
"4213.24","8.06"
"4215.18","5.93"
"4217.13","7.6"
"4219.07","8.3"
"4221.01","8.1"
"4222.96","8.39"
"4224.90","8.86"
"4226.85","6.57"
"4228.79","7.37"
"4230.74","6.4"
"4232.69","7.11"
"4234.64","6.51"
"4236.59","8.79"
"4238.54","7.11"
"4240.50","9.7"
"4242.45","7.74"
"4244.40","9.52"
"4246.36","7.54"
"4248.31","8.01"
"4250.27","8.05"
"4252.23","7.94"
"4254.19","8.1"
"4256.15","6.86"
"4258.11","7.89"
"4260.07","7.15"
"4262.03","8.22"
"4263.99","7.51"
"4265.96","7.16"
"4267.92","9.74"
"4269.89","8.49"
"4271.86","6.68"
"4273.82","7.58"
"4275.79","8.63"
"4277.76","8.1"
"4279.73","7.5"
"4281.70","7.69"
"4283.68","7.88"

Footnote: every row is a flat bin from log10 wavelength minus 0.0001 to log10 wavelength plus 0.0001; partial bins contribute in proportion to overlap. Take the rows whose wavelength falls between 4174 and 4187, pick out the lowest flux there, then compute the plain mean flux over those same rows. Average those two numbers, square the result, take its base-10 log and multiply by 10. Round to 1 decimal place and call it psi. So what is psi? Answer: 15.9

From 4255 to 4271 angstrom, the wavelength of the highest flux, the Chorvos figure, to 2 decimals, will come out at 4267.92 angstrom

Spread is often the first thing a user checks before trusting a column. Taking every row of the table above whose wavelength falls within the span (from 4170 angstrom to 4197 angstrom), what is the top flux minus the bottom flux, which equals 3.7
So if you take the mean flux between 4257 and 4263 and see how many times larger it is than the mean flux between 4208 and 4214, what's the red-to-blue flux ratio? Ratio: 1.01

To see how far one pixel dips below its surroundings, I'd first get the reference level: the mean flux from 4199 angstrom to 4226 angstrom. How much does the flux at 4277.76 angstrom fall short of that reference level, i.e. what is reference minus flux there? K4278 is -0.7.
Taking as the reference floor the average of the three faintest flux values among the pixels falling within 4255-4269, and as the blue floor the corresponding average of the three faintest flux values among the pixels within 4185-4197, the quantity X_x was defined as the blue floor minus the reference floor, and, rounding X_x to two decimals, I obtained -0.25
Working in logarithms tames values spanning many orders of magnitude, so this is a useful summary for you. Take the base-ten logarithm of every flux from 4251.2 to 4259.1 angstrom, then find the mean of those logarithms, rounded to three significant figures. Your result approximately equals 0.885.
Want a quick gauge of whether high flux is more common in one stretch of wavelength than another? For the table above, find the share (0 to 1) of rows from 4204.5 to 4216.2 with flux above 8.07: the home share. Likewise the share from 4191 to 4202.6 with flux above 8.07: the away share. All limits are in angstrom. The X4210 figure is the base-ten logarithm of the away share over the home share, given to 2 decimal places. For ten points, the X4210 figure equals 0.00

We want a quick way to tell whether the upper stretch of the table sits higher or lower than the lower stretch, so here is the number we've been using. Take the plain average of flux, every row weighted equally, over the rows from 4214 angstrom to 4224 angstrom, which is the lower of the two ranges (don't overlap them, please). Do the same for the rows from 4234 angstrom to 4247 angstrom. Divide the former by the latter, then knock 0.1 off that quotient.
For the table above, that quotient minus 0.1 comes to 0.84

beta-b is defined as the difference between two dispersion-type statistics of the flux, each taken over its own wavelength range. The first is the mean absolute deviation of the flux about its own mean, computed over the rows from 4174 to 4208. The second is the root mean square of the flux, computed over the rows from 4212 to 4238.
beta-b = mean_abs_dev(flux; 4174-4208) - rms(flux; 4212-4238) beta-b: -6.90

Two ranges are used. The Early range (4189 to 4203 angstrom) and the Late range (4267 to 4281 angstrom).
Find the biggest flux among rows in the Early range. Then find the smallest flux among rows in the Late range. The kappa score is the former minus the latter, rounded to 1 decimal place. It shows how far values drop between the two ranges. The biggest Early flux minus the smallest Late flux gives 2.5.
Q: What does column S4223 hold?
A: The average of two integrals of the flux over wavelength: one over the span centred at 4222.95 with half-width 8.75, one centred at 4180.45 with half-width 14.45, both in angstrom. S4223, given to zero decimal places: 172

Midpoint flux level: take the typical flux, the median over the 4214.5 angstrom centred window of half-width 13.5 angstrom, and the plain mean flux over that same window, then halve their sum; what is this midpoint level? 7.41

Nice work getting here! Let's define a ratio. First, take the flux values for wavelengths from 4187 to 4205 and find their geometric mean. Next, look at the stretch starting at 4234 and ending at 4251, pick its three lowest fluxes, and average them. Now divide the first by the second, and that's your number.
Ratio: 1.02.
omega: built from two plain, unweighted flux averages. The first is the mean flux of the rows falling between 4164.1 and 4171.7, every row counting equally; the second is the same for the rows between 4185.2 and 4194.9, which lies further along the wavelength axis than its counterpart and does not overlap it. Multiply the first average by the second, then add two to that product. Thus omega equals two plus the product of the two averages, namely 59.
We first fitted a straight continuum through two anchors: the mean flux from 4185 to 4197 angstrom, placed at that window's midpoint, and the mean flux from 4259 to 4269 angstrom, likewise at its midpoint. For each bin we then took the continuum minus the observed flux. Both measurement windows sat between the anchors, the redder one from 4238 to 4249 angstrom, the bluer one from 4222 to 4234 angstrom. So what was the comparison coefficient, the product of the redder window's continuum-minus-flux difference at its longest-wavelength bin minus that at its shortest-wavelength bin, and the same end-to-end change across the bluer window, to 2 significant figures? -1.1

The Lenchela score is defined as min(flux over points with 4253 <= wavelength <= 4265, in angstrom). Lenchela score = 6.86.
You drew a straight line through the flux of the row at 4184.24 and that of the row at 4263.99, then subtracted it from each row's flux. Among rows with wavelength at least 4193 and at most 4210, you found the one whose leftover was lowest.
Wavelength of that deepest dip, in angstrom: 4199.68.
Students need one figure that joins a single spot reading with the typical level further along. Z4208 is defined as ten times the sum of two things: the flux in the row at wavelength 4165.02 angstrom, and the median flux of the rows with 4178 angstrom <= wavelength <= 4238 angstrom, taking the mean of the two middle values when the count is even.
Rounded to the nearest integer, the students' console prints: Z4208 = 150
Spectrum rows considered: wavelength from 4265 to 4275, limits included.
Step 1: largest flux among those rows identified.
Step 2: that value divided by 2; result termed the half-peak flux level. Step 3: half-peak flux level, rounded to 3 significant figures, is 4.87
